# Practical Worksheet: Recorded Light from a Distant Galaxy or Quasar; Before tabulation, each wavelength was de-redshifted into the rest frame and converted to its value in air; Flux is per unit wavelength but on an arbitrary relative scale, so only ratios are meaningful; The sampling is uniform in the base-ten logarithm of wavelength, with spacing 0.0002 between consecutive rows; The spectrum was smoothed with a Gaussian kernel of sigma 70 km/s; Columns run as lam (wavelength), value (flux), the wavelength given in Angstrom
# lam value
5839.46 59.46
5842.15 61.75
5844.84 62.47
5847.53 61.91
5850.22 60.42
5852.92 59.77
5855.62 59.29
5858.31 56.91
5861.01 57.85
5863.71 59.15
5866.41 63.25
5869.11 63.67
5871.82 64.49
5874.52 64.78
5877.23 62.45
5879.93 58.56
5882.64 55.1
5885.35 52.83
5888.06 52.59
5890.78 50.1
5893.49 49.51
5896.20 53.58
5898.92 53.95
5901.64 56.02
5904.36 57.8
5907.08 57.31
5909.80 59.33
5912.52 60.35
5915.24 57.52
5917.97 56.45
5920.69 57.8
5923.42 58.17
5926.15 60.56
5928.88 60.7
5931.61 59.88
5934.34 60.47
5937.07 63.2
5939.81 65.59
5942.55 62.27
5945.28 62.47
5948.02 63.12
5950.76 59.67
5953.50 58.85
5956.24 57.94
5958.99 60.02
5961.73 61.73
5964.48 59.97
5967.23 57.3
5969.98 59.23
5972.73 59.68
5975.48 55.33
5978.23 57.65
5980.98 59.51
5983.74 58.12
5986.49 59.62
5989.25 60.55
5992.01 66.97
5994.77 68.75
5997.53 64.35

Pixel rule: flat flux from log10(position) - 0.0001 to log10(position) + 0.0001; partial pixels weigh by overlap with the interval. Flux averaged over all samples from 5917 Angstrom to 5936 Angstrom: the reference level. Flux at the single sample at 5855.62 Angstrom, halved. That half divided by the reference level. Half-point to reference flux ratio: 0.50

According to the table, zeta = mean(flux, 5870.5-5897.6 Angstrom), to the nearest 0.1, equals 56.4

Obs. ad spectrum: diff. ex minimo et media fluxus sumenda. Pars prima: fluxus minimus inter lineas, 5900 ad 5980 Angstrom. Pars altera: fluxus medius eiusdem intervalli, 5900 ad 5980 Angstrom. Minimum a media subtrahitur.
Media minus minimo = 4.2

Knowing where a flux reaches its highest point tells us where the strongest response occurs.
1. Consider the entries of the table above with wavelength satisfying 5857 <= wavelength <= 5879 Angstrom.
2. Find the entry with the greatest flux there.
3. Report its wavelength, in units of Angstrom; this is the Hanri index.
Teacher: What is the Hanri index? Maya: 5874.52 Angstrom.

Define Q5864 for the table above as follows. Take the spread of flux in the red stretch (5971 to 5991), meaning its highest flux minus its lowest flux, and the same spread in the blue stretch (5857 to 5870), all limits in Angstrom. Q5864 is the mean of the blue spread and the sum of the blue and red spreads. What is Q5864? 9.4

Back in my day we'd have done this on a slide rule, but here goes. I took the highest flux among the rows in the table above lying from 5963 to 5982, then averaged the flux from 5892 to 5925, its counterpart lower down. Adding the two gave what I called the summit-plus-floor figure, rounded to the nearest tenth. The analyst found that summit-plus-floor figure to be 116.5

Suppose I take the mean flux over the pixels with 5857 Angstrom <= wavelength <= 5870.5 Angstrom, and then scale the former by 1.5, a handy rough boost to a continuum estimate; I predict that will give 90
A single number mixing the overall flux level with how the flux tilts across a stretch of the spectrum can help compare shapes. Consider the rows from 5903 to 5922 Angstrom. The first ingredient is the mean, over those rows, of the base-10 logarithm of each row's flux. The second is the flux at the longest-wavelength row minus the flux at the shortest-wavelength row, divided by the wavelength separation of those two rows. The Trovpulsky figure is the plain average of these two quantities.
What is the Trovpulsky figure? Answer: 0.88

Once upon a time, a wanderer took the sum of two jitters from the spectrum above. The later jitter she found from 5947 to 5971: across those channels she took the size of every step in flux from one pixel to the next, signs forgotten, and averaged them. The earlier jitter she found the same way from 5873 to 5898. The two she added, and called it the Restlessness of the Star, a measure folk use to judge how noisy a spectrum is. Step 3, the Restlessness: 4.3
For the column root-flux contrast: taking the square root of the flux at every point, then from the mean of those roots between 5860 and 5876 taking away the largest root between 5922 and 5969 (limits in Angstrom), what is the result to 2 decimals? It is -0.21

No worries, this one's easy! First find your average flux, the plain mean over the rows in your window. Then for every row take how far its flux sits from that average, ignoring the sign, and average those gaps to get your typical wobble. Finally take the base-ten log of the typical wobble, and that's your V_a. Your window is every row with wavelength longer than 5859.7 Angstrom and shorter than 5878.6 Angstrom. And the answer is 0.33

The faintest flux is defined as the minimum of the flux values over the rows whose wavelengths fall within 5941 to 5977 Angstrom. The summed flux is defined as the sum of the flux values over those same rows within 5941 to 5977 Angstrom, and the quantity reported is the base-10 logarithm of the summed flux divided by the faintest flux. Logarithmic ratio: 1.148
